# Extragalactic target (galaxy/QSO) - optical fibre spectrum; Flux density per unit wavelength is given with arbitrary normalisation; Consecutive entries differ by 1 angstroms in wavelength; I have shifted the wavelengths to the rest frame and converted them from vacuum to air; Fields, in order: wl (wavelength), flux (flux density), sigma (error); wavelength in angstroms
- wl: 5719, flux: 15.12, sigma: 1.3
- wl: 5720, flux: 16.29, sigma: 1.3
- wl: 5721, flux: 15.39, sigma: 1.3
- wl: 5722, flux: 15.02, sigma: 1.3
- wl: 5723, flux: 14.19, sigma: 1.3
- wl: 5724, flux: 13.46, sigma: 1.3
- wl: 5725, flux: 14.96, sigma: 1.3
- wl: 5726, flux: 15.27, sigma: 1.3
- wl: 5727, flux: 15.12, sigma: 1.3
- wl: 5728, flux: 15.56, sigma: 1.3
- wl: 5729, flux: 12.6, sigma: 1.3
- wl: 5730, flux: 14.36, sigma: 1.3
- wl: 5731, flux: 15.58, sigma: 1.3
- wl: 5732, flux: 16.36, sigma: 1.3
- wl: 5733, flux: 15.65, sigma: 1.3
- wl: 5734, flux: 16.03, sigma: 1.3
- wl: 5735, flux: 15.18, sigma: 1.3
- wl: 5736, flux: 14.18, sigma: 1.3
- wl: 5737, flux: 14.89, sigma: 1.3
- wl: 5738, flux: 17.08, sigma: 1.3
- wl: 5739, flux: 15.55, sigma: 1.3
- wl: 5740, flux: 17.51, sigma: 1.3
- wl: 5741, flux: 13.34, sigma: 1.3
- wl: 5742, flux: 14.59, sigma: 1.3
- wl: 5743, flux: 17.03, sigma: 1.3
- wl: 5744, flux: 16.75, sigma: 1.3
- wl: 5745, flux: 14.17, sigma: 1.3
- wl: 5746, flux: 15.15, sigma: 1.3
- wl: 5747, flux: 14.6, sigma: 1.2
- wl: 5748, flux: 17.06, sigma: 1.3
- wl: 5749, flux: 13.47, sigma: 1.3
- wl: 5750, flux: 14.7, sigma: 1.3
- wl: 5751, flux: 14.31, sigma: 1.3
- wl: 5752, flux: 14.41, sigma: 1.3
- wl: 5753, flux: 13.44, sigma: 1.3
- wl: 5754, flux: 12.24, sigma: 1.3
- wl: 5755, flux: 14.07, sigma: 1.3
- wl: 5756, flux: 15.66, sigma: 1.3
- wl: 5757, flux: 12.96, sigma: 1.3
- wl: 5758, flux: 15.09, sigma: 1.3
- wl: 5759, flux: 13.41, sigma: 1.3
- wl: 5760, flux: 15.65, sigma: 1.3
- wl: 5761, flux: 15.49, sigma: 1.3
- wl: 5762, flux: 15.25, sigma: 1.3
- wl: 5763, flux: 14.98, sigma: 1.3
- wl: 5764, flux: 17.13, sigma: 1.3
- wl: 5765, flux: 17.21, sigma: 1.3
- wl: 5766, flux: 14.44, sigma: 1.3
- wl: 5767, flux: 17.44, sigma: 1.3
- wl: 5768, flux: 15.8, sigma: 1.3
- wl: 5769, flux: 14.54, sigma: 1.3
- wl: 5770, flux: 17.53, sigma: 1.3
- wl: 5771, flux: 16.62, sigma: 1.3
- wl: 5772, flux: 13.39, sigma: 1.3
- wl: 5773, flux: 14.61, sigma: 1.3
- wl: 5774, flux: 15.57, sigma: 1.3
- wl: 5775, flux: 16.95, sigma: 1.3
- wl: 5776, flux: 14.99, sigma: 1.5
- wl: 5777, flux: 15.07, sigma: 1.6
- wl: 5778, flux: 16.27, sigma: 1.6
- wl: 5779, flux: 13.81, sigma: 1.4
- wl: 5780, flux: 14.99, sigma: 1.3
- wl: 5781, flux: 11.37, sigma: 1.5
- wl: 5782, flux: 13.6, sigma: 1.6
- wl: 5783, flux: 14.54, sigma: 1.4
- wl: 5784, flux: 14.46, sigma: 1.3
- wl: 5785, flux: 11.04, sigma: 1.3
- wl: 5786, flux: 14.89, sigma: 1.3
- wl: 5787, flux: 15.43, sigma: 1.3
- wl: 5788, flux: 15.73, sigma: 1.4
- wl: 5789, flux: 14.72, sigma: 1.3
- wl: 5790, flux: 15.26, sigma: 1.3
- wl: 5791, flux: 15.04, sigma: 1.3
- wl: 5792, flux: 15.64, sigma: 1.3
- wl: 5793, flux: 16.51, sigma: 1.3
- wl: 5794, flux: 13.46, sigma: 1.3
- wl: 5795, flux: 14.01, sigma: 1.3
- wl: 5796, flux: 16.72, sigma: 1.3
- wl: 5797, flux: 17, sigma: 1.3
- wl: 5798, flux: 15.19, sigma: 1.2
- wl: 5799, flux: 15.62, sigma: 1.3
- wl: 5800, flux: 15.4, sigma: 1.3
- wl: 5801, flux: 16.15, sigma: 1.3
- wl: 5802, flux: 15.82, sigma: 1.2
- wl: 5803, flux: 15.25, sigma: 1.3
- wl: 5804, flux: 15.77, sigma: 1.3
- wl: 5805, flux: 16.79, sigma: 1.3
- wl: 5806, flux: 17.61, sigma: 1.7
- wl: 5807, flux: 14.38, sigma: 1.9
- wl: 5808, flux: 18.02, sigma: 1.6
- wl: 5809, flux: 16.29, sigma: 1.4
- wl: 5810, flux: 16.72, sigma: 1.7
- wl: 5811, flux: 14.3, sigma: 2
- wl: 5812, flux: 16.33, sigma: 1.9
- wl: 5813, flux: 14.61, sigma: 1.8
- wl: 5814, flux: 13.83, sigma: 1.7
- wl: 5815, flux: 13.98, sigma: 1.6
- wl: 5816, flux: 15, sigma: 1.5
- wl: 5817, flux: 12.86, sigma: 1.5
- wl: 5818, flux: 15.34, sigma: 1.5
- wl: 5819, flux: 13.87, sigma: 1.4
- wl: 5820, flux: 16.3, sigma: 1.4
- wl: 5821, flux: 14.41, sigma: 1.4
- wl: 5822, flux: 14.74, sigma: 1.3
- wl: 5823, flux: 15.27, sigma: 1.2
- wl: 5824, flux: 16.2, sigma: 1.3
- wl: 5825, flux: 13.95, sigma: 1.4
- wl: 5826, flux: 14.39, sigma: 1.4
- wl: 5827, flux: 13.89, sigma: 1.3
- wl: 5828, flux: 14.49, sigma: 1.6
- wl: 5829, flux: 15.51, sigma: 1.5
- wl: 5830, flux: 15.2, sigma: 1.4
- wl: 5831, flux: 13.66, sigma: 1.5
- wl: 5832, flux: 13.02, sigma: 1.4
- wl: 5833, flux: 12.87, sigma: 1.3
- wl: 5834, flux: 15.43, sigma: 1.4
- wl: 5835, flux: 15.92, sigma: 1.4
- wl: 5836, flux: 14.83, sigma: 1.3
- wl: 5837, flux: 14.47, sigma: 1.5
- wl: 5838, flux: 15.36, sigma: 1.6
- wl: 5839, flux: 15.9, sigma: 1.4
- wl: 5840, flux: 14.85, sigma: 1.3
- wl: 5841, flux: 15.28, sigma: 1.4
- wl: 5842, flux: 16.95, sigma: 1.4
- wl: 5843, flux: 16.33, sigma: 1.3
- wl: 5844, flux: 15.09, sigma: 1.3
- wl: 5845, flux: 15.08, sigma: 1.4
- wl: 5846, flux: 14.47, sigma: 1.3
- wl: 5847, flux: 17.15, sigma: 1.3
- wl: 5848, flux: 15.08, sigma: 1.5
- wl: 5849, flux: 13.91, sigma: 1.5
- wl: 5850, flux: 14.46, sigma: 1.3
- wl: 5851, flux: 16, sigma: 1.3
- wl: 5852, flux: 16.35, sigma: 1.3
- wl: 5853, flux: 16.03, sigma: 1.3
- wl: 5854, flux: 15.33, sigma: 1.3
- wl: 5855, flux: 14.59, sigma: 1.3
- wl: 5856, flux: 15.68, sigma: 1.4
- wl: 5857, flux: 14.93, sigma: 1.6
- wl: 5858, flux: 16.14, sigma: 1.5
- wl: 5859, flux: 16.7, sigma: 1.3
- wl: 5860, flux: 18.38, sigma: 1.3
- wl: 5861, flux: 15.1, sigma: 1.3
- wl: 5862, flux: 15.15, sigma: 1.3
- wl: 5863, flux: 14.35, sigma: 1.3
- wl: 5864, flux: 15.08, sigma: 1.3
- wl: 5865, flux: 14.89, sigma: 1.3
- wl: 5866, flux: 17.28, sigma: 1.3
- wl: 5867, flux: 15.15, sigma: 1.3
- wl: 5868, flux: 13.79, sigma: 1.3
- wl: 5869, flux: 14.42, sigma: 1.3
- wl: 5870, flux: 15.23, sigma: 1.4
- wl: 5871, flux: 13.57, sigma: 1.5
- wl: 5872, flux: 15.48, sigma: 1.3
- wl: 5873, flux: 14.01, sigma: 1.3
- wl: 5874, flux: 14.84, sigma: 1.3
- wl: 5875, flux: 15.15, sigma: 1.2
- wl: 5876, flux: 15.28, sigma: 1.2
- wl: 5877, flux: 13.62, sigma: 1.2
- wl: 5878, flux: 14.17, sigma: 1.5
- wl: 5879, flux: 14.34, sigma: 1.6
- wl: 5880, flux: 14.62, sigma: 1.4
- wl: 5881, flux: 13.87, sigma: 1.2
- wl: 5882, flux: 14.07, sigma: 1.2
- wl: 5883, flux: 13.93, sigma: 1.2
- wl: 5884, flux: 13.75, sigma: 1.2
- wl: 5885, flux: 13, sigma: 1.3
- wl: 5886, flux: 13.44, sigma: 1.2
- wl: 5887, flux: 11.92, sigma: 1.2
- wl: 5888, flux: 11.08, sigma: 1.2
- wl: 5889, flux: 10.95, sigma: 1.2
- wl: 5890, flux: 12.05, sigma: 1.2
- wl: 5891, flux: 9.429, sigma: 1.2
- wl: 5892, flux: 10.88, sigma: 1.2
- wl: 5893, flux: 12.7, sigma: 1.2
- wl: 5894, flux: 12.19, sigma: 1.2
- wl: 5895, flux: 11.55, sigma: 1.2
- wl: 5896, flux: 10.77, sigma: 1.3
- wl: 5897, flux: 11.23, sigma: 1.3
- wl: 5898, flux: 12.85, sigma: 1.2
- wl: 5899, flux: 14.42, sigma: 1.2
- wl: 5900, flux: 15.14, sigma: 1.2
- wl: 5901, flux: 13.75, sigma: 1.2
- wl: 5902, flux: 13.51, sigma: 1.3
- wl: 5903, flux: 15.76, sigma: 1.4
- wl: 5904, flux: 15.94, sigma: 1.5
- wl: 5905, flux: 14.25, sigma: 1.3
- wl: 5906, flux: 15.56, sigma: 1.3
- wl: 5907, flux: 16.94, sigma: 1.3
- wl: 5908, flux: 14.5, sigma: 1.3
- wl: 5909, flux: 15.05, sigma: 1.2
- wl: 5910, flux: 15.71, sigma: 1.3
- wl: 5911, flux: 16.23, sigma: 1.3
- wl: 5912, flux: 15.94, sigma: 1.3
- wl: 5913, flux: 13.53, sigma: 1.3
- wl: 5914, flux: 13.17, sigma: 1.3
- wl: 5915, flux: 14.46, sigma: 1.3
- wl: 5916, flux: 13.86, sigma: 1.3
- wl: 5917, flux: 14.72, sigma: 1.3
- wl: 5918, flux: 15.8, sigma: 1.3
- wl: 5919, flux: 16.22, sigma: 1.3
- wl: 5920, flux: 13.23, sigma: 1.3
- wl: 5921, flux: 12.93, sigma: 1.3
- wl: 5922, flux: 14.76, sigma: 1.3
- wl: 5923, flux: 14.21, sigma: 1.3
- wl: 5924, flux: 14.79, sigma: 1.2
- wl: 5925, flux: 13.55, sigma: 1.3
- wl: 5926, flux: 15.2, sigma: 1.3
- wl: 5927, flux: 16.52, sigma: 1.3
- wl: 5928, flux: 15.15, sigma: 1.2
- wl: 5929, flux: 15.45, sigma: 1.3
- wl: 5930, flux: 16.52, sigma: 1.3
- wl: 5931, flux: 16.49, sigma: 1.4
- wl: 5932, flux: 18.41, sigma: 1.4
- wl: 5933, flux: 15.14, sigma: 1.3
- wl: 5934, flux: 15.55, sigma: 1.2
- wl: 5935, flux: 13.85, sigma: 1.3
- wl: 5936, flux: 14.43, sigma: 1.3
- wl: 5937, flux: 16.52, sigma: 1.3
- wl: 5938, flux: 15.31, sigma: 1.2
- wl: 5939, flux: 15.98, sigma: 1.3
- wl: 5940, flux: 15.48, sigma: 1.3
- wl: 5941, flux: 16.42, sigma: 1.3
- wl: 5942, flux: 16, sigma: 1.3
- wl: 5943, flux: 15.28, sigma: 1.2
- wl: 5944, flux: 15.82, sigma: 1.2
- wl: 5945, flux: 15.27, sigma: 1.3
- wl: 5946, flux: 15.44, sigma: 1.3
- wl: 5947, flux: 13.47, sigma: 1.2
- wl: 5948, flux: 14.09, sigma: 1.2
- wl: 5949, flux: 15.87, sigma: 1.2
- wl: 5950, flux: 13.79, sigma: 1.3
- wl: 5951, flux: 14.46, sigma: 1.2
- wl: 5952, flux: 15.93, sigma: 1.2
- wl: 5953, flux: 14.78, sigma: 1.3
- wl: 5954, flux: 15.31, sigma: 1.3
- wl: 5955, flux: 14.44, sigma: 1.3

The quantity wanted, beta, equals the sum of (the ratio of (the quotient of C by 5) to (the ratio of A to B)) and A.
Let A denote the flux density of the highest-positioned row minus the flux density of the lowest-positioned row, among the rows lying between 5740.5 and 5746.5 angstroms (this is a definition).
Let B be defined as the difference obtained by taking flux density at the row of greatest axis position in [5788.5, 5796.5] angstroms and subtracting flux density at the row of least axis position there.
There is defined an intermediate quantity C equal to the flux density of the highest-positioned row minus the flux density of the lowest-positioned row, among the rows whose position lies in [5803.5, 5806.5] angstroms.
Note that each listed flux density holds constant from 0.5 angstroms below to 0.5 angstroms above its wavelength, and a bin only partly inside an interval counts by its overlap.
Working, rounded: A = 2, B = 2.0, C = 1.8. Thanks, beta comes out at 2.2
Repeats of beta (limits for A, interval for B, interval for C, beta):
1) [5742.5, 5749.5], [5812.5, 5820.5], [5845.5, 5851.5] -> -3.7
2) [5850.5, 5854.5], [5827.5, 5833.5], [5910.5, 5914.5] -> -2.1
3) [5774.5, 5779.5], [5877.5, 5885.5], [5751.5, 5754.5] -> -3.3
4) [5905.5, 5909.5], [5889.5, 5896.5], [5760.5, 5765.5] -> 0.4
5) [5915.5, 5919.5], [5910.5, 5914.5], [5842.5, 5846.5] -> 2.8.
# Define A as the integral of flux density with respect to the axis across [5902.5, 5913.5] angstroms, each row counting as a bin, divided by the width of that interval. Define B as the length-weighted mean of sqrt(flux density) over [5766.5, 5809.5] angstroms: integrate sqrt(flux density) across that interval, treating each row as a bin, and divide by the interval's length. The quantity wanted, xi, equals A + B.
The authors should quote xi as 19.3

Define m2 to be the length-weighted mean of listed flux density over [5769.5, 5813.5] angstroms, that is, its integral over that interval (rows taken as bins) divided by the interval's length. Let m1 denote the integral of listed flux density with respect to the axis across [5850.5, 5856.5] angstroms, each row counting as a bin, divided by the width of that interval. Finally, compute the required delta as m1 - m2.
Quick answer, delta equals 0.4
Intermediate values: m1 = 15.7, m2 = 15.3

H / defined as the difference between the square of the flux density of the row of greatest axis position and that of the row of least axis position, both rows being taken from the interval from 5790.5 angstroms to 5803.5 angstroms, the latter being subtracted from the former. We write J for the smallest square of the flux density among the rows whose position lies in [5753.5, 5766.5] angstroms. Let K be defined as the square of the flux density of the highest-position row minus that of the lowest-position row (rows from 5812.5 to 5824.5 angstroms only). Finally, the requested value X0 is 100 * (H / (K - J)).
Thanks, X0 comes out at -6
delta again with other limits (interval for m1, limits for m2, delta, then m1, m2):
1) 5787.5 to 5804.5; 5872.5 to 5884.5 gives 1.2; 15.5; 14.3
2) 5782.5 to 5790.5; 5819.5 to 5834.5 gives -0.1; 14.5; 14.6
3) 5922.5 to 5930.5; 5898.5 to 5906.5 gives 0.4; 15.2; 14.8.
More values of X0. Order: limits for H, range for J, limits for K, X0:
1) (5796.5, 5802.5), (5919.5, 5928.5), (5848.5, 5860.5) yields 169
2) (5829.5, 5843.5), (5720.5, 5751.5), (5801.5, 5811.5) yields -17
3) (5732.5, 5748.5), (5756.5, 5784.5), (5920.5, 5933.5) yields -69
